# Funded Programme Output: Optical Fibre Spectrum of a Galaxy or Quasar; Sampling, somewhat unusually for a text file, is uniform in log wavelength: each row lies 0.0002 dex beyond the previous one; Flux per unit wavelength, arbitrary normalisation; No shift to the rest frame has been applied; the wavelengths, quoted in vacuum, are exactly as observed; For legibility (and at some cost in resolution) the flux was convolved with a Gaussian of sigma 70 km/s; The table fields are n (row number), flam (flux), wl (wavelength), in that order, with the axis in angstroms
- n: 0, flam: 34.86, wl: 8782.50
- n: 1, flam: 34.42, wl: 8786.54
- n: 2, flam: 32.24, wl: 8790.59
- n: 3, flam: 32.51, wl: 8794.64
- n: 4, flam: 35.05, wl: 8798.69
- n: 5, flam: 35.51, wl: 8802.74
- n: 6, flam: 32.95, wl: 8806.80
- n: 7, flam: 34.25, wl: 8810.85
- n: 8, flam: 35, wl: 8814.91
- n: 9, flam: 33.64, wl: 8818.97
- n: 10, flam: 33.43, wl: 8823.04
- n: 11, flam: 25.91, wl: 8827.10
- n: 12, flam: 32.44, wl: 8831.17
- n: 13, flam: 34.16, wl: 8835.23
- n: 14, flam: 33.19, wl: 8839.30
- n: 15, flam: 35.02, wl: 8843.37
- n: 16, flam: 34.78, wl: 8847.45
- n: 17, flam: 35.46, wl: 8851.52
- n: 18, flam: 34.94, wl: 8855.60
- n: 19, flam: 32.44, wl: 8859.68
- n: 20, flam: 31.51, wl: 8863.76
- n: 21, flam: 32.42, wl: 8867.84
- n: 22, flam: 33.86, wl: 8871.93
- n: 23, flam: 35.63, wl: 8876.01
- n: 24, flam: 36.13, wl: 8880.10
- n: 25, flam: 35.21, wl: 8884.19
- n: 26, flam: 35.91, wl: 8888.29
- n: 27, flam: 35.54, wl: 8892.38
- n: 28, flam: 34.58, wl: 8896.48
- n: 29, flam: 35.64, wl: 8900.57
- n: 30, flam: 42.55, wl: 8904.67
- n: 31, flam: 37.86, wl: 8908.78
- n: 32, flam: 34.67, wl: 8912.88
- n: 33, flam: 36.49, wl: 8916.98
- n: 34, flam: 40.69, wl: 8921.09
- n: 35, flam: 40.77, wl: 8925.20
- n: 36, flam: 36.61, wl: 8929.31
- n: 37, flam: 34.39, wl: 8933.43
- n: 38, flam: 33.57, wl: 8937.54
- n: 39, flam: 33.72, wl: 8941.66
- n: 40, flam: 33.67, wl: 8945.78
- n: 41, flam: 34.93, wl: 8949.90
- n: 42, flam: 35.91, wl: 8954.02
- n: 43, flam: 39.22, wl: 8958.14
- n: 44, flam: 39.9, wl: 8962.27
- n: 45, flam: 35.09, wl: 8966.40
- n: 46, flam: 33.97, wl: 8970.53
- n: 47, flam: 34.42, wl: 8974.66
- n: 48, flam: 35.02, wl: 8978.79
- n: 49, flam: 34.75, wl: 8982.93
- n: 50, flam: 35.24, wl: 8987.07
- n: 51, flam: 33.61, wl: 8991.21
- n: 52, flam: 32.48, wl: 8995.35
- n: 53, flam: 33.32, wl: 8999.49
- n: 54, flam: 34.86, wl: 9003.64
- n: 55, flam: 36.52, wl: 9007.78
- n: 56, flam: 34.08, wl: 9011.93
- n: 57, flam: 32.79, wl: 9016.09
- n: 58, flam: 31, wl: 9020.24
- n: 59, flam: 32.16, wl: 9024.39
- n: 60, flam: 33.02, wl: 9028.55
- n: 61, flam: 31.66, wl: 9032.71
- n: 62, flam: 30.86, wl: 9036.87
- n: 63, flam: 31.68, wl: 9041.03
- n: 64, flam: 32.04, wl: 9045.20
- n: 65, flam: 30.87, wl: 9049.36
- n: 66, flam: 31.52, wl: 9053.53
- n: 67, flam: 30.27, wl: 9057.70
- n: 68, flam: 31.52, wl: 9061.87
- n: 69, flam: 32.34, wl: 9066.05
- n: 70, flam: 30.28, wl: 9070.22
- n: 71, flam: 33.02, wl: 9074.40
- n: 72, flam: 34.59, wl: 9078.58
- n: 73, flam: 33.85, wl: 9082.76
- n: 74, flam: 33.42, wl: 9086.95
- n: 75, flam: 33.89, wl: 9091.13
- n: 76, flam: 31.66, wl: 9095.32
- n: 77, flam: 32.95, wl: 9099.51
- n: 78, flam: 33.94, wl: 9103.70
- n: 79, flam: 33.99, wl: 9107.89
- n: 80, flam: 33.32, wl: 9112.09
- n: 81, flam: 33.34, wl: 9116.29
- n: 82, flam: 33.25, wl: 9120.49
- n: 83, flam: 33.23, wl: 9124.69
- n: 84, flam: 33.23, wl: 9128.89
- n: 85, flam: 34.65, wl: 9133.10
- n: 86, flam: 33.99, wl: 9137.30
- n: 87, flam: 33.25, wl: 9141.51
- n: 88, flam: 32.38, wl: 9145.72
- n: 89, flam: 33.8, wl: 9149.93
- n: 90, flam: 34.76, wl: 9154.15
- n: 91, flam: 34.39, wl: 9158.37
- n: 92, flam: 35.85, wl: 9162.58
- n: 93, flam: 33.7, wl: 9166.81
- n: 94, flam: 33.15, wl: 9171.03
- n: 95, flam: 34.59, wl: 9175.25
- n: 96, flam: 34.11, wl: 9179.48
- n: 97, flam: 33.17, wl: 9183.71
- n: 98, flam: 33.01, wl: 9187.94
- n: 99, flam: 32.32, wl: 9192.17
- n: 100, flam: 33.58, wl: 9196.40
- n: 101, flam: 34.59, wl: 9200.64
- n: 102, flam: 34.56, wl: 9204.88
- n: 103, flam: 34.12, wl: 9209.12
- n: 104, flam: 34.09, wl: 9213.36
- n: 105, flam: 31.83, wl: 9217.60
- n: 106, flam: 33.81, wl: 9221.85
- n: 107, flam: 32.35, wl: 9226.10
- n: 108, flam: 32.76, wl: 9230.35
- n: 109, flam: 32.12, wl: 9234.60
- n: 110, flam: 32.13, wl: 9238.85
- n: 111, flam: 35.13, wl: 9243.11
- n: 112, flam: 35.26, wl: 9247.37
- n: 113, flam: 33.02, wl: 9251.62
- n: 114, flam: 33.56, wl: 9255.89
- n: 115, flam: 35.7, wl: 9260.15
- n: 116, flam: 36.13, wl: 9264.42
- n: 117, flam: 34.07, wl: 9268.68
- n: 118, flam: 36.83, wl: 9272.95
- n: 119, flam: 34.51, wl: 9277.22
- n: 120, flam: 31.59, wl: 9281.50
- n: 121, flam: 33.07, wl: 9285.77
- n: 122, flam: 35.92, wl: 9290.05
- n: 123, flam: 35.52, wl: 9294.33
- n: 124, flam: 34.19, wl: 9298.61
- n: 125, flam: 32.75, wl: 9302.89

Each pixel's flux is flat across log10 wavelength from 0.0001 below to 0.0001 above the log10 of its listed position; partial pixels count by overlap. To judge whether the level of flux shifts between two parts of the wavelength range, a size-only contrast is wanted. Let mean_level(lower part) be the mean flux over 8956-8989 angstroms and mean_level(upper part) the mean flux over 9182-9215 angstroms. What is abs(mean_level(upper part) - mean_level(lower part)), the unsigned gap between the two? 2.3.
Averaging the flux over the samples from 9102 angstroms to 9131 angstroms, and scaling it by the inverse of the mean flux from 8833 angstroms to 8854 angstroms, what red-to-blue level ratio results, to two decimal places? 0.97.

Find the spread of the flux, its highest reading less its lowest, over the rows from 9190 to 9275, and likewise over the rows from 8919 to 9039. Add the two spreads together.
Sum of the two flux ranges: 14.9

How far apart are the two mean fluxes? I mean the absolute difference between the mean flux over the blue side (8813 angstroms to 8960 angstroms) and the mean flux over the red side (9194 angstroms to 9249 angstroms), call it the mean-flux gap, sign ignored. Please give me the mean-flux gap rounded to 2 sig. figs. 1.5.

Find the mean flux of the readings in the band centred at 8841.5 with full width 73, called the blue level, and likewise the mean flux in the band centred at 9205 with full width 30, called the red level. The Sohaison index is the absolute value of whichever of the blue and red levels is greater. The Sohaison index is 33.6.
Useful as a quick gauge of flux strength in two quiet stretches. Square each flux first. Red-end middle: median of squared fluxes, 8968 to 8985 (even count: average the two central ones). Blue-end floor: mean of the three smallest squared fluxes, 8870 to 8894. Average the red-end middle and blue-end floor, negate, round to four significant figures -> -1206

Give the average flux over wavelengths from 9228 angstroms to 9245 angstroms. 33.0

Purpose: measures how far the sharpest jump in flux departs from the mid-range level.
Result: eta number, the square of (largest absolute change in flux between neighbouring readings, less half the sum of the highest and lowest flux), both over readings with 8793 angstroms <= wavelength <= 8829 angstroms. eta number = 538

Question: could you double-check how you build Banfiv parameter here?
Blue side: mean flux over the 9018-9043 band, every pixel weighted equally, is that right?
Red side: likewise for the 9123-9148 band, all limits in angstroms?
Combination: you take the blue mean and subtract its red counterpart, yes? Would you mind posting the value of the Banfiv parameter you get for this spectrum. -2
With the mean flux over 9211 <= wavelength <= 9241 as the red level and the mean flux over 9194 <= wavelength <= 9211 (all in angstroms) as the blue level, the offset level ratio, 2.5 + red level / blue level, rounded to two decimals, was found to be 3.46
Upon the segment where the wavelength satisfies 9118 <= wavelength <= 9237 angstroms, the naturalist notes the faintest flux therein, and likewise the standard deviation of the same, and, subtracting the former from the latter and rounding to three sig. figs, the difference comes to -30.9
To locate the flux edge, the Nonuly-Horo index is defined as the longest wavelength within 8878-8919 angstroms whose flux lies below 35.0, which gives 8912.88 angstroms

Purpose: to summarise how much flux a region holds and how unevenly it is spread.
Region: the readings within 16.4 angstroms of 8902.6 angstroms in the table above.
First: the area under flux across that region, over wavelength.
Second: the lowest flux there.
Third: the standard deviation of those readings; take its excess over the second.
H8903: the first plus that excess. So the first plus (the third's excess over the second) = 1170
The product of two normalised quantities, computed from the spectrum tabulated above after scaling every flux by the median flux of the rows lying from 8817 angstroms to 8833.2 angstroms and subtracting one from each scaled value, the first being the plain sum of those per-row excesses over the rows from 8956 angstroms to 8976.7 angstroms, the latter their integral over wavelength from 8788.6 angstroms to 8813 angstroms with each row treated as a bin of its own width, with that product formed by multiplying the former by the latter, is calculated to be 0.33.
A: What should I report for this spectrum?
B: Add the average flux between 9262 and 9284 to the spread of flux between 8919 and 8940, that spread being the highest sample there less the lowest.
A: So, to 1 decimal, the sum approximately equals 41.8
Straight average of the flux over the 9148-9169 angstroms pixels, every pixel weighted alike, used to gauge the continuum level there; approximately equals 34.5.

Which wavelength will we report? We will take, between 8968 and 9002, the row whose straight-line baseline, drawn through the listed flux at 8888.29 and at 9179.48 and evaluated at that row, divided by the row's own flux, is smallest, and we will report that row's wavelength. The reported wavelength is 8987.07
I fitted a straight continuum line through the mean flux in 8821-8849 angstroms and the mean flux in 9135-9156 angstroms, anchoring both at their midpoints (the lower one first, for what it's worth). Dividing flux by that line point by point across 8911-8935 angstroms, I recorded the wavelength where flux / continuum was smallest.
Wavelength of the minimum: 8933.43 angstroms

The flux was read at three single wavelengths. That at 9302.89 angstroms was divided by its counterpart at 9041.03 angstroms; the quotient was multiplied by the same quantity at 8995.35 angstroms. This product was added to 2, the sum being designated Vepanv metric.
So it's 35.6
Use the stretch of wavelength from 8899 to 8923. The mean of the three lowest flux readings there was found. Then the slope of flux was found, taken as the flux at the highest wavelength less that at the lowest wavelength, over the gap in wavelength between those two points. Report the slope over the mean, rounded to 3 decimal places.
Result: 0.007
